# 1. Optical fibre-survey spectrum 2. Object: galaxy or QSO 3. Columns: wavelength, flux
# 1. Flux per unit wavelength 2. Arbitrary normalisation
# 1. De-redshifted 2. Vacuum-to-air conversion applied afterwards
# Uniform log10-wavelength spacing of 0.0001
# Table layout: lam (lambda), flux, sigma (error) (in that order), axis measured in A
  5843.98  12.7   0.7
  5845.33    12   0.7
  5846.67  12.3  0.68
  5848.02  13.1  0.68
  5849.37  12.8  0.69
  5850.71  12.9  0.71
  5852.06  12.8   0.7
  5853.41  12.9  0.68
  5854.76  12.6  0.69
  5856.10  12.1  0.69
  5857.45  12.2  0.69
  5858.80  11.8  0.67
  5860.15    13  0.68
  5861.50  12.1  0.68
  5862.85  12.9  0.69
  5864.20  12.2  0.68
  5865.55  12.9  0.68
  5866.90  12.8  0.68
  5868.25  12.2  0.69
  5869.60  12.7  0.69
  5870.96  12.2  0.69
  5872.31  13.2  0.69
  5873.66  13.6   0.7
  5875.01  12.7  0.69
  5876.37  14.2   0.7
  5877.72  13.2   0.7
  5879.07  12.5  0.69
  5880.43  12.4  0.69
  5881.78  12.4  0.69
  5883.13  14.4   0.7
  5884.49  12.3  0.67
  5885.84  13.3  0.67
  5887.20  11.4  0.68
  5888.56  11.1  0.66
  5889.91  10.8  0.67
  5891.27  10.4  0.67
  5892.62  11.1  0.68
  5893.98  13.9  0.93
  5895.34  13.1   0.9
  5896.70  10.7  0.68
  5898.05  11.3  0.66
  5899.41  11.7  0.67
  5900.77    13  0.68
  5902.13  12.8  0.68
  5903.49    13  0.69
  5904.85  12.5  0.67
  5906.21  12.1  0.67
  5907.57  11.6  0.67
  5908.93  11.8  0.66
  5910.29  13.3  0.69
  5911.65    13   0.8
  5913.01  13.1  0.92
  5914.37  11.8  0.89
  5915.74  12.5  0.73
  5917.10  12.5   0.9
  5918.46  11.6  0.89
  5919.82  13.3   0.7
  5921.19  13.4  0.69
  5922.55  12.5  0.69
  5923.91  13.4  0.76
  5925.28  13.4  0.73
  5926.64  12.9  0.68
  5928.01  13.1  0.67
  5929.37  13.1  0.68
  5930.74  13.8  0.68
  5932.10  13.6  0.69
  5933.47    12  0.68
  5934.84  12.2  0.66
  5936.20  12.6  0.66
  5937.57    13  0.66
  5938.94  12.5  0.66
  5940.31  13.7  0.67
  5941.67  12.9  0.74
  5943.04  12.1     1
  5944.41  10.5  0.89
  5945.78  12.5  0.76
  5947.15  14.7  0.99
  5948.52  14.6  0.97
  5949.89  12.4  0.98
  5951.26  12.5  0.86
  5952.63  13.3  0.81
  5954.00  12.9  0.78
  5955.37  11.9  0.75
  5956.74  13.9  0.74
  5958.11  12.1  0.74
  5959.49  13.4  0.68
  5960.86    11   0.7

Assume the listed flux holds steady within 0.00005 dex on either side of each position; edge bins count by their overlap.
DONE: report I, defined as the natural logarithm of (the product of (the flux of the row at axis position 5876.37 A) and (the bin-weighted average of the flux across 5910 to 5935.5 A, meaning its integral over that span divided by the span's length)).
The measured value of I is 5.21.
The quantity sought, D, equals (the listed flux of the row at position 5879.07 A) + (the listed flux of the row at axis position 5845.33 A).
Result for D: 24.5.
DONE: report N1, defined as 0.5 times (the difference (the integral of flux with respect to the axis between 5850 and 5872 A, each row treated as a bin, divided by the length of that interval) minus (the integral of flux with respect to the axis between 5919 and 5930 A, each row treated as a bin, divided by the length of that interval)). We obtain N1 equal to -0.3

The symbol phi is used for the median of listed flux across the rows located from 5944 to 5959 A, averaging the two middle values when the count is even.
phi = 12.5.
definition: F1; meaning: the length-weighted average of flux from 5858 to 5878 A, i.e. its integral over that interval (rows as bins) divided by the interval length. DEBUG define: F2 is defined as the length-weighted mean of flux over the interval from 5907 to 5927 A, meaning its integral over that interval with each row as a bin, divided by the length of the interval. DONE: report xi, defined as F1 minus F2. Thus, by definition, 0.09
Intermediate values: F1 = 12.77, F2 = 12.7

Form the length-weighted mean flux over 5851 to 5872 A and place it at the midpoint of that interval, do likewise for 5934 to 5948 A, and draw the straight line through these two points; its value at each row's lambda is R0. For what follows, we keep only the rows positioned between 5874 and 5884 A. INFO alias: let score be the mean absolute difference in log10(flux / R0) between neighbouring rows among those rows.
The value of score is 0.0287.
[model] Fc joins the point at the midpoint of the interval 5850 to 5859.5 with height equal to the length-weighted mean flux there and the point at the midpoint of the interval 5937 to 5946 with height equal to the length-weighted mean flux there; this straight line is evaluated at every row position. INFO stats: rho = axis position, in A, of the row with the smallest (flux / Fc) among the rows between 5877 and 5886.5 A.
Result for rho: 5884.49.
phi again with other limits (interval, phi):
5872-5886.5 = 13.2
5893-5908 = 12.5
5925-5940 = 13.0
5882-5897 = 11.4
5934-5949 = 12.6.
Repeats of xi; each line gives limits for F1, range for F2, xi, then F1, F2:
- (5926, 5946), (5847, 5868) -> 0.11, 12.70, 12.6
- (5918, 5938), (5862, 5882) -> 0.13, 12.94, 12.8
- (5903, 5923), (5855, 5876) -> -0.07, 12.53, 12.6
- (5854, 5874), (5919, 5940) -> -0.43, 12.55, 13.0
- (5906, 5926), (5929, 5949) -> -0.26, 12.64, 12.9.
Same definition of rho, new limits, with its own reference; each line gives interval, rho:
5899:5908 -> 5907.57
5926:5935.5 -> 5933.47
